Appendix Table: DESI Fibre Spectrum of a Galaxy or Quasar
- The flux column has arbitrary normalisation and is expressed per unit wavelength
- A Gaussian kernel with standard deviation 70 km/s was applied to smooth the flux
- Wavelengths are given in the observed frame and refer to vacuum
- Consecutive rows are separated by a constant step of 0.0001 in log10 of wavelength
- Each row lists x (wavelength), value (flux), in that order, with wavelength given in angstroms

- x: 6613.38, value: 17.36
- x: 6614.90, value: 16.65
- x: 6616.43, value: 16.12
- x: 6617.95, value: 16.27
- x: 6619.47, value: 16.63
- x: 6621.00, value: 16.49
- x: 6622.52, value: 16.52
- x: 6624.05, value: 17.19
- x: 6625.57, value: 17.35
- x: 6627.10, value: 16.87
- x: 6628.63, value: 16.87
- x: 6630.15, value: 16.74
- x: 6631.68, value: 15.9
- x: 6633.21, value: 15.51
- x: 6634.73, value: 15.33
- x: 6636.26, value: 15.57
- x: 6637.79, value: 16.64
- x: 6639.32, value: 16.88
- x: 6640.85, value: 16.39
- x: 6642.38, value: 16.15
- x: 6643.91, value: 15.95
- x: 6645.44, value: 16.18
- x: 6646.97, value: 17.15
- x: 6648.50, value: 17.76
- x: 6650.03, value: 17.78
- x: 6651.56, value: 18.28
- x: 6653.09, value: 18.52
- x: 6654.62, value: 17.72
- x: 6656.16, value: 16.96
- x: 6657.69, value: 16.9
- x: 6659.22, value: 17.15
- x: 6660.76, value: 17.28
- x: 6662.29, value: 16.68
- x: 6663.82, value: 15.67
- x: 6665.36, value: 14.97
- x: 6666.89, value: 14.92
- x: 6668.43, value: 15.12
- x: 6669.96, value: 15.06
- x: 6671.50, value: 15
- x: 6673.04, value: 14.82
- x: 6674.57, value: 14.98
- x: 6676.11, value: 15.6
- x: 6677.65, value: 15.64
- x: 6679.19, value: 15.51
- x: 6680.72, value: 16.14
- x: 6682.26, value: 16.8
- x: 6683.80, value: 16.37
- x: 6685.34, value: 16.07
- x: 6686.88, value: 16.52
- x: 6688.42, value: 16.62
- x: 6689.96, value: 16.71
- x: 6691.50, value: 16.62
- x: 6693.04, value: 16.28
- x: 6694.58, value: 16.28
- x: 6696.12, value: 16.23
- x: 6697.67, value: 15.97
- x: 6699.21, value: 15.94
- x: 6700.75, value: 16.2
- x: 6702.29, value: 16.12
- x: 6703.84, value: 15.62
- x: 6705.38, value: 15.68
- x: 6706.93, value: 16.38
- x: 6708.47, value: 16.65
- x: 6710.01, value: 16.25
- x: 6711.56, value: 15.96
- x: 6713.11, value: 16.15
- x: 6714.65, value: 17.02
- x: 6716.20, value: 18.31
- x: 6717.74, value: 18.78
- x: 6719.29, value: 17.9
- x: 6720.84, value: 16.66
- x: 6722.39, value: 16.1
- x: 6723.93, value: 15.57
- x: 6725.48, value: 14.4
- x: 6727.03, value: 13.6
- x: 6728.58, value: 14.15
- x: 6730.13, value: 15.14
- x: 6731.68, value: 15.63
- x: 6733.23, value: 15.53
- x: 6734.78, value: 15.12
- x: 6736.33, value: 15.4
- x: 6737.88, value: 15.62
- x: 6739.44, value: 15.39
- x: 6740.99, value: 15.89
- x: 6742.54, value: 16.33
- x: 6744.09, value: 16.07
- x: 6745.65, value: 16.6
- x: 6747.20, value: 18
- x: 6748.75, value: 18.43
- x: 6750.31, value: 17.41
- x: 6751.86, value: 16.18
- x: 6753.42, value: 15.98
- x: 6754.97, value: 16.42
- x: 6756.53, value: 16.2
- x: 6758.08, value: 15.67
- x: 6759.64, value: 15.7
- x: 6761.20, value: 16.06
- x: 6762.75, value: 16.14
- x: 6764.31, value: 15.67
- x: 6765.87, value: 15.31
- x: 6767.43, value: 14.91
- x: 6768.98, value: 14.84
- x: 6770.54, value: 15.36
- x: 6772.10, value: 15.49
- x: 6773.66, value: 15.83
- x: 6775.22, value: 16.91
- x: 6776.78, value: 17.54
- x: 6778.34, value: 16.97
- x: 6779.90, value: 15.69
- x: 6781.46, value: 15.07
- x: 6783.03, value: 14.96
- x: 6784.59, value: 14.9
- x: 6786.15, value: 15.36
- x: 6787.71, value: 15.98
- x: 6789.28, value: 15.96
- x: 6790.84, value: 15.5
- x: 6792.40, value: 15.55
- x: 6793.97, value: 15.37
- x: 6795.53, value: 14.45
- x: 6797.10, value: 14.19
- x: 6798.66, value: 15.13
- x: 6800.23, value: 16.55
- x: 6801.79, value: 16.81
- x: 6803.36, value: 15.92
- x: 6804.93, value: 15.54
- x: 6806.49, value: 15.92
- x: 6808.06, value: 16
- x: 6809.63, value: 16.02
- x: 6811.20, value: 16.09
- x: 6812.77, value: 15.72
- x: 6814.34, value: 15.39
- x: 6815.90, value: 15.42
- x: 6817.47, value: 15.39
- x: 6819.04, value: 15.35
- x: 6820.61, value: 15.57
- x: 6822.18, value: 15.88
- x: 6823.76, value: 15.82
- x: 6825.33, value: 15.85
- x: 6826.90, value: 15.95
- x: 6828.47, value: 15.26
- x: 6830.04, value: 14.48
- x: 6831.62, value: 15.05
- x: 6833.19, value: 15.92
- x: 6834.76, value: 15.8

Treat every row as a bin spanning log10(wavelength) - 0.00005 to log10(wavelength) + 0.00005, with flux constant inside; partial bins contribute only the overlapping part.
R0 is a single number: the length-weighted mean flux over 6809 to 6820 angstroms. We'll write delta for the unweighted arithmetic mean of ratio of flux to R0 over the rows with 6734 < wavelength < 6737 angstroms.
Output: 0.98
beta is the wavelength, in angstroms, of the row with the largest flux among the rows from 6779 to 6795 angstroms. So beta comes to 6787.71 angstroms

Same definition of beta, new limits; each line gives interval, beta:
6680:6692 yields 6682.26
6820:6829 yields 6826.90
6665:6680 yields 6677.65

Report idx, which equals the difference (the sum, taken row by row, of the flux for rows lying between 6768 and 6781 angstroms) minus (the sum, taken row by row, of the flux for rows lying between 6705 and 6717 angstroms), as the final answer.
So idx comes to -4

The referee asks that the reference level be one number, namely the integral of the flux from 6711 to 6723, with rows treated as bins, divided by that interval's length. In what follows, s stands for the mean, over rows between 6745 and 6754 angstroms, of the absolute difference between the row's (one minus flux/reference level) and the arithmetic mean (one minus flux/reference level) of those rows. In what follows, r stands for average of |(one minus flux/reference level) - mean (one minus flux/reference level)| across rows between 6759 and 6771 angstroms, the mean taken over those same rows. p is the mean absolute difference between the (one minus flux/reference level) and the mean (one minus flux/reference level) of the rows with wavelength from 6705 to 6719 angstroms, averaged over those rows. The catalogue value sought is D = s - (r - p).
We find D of 0.075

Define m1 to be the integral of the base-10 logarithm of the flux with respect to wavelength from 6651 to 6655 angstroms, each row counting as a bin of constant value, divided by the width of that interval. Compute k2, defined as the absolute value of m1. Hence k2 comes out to 1.26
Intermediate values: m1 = 1.26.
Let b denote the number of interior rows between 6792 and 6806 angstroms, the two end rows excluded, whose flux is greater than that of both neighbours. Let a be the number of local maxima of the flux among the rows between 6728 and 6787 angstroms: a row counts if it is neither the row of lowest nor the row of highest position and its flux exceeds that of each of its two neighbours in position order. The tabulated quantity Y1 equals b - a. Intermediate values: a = 7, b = 1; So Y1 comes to -6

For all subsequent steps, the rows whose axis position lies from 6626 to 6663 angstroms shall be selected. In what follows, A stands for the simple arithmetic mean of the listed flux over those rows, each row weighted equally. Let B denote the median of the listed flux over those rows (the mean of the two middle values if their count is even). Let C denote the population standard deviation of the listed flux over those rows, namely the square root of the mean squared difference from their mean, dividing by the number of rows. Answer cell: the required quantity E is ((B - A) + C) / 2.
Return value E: 0.45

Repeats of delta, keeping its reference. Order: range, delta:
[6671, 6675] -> 0.96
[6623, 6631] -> 1.09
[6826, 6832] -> 0.97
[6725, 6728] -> 0.90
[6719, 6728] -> 1.01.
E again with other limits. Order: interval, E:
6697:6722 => 0.27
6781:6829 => 0.25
